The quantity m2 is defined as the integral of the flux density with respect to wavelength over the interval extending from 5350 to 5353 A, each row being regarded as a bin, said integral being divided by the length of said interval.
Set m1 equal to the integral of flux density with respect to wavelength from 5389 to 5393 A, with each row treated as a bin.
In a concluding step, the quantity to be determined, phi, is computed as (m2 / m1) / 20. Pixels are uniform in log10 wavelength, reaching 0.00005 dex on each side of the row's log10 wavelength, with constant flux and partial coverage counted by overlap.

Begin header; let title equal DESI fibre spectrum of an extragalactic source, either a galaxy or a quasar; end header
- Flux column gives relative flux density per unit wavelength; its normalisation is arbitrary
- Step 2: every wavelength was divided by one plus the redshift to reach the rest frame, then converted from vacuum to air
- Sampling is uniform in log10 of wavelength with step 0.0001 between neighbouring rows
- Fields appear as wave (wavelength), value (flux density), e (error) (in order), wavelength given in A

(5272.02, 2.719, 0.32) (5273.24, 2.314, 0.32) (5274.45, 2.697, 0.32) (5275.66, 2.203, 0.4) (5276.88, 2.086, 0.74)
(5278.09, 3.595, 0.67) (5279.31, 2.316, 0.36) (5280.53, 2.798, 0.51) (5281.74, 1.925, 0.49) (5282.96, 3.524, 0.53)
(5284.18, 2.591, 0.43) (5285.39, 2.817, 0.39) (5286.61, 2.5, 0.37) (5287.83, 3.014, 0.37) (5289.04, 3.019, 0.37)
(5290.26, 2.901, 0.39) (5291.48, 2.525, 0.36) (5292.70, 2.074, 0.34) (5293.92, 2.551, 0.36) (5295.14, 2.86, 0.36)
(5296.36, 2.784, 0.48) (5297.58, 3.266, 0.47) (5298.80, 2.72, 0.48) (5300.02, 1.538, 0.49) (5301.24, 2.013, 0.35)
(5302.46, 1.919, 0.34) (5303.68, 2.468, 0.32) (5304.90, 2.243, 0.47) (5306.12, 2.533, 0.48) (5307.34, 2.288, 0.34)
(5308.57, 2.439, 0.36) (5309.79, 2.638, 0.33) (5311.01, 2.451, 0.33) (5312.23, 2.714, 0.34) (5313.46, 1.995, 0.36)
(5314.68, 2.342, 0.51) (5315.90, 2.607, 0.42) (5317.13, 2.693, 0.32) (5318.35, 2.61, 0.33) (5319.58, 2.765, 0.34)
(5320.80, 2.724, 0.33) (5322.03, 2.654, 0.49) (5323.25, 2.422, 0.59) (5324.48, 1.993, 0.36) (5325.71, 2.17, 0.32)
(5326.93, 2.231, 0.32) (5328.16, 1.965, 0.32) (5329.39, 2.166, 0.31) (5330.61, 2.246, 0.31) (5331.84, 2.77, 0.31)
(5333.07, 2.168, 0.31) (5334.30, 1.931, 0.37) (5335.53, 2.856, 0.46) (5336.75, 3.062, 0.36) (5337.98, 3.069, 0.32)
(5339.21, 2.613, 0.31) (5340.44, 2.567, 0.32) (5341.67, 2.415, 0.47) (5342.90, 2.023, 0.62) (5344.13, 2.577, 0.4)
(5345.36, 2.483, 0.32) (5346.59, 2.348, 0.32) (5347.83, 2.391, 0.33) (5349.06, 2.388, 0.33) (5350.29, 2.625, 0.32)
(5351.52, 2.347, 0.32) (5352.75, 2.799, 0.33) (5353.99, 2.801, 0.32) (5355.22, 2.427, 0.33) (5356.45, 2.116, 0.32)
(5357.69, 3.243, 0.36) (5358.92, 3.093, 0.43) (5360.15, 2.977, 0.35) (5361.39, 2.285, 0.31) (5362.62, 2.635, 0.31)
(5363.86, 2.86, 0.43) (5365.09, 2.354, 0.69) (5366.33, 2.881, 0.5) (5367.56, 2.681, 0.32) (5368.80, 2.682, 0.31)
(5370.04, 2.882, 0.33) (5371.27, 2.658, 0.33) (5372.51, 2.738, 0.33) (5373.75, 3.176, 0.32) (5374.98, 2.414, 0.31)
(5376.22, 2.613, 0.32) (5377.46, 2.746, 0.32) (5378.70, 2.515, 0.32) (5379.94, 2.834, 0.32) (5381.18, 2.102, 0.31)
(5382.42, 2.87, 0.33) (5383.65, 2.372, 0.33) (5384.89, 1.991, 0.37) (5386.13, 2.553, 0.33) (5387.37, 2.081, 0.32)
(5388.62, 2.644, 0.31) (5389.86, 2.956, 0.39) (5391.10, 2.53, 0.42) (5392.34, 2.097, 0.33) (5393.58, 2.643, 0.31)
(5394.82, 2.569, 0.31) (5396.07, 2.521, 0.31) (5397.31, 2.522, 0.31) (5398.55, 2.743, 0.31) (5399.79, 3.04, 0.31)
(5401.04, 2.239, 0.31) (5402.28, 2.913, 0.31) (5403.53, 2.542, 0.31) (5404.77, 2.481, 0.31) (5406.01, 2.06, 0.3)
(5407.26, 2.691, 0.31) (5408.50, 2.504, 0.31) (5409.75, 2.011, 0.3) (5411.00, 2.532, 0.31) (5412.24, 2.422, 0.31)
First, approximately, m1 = 10.2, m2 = 2.56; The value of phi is 0.0126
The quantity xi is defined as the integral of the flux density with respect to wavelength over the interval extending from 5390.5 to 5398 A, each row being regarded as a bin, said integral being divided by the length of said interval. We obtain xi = 2.48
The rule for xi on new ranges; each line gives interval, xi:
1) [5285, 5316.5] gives 2.51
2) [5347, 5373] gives 2.66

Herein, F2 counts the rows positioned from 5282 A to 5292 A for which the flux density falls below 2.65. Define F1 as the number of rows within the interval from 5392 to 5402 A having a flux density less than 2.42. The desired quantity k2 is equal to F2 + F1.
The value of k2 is 5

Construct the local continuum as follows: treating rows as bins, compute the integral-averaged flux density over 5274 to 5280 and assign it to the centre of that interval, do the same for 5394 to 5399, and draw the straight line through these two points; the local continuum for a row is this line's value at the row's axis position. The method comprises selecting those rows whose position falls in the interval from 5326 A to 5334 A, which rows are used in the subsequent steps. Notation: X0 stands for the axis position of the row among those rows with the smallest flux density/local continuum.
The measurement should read 5328.16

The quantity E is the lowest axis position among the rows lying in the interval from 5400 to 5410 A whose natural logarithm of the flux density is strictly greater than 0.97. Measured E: 5402.28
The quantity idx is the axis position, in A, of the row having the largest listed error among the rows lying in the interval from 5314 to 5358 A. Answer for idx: 5342.90 A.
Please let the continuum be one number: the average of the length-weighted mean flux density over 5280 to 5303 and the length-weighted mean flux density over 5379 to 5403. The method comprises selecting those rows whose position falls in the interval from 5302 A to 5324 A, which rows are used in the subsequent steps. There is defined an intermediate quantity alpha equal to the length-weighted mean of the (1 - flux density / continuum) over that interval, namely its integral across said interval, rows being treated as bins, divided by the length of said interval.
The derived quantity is 0.04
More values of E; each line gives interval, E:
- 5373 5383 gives 5373.75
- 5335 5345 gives 5335.53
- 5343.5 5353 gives 5352.75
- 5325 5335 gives 5331.84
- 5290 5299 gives 5290.26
